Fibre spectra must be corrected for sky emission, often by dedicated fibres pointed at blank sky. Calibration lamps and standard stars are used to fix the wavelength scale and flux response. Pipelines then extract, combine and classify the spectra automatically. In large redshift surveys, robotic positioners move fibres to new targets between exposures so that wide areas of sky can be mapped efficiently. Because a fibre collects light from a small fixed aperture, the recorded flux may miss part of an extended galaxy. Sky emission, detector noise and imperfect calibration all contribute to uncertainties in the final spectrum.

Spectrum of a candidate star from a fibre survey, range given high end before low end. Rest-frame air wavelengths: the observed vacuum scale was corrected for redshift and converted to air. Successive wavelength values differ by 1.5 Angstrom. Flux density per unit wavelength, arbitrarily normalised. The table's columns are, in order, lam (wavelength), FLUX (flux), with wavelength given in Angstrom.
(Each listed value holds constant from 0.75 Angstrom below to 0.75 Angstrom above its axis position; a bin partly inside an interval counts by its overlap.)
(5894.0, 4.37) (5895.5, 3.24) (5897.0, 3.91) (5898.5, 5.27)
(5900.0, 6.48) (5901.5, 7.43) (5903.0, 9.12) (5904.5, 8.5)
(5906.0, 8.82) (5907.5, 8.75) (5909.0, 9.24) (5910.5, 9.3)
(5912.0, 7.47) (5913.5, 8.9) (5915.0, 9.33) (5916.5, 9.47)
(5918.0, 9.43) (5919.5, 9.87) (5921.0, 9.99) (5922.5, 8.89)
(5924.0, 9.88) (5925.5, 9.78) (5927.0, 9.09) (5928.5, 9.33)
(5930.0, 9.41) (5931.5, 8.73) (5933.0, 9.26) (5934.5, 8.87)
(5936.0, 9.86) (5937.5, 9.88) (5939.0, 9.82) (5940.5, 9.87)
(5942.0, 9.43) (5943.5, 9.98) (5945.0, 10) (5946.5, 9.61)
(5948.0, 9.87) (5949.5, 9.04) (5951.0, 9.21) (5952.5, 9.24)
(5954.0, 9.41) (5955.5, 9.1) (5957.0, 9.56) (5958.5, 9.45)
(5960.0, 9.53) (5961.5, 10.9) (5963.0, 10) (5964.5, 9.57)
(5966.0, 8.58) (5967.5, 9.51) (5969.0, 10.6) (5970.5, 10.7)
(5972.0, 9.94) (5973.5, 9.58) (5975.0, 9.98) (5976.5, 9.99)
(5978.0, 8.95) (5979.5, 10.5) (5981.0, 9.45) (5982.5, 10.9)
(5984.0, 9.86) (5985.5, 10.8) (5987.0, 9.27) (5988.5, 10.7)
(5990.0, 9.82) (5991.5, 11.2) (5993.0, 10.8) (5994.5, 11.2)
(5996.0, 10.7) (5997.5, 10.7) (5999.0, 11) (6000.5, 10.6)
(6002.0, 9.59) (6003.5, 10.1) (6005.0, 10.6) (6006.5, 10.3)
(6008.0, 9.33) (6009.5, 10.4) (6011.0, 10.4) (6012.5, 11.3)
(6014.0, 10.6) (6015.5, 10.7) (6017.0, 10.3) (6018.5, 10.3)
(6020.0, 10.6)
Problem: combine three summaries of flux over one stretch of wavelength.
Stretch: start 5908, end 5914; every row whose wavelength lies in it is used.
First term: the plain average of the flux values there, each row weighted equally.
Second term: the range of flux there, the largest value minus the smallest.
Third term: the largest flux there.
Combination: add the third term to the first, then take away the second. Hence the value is 16.2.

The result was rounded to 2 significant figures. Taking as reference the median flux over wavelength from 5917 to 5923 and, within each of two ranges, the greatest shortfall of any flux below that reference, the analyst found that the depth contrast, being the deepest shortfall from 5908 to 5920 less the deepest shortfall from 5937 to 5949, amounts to 2.0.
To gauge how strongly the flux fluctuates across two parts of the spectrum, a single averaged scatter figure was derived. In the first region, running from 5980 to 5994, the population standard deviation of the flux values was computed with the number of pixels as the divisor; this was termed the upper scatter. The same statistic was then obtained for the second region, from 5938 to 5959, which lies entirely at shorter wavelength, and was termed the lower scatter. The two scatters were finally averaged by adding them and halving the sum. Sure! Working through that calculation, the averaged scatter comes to 0.49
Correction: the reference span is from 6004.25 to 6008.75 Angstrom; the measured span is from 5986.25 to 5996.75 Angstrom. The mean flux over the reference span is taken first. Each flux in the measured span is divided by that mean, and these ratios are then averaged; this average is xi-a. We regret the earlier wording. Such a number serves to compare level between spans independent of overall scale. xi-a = 1.04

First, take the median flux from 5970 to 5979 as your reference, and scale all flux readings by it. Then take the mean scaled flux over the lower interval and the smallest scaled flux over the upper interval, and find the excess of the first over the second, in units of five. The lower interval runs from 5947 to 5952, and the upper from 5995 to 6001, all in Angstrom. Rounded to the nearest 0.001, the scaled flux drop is -0.025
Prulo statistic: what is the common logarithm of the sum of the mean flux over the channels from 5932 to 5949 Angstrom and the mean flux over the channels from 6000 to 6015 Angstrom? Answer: 1.301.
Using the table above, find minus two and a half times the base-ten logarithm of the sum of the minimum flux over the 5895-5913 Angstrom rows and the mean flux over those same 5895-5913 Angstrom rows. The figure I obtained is -2.56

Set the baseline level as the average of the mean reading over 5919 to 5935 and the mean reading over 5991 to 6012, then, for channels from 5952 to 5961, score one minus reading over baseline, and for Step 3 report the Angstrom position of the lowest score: 5957.0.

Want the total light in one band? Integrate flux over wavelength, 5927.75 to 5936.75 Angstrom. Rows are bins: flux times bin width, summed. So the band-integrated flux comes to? 83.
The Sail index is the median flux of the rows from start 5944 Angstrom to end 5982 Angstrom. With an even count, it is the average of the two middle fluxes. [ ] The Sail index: 9.6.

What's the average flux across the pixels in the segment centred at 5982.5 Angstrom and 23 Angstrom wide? 10.1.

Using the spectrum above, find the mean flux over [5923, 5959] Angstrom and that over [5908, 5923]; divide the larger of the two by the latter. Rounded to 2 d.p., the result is 1.03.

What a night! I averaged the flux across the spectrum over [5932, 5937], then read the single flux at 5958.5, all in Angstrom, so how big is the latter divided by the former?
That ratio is 1.01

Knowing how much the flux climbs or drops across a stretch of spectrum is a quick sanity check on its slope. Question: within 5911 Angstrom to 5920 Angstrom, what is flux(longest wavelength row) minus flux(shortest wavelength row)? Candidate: 2.4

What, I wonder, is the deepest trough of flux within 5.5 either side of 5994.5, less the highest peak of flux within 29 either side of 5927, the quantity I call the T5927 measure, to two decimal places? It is -0.18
